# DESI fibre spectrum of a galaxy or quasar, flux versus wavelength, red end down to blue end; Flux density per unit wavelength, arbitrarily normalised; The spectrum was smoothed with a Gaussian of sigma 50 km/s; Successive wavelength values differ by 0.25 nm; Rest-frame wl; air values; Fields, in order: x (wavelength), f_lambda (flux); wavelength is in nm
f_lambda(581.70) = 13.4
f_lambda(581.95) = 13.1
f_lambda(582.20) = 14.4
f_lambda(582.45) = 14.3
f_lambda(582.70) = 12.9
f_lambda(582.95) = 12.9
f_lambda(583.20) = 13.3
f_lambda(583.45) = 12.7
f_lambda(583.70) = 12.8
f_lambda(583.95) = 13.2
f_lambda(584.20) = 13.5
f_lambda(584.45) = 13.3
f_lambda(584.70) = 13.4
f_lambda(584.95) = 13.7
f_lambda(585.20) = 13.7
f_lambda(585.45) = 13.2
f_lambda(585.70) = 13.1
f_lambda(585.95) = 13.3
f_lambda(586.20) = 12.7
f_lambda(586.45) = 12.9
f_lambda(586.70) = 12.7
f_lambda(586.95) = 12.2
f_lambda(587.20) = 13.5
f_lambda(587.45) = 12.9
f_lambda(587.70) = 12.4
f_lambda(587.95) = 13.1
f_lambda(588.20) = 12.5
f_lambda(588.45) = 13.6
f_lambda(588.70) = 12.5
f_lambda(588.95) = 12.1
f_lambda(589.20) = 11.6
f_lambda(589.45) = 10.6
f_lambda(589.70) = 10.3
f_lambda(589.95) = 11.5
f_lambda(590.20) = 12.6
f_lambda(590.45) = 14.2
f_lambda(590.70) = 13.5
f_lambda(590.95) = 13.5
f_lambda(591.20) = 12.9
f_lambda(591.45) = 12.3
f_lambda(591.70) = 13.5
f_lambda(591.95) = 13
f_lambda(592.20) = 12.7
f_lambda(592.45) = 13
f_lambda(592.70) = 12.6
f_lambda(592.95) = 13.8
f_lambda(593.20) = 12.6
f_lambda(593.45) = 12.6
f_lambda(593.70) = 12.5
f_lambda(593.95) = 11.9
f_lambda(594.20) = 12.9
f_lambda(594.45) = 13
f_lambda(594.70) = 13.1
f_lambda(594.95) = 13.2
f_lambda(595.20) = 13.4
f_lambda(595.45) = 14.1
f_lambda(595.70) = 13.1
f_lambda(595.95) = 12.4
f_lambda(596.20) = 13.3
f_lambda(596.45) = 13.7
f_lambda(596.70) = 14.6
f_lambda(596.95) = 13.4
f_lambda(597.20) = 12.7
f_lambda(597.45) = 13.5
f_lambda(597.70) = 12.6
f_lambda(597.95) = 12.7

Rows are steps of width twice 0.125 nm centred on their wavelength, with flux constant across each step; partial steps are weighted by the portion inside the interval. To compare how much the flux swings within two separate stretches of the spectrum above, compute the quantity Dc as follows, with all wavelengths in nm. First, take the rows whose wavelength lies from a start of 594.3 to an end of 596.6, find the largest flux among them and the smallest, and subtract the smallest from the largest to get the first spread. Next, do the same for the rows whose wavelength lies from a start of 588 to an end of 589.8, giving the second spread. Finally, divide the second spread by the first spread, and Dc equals 1.9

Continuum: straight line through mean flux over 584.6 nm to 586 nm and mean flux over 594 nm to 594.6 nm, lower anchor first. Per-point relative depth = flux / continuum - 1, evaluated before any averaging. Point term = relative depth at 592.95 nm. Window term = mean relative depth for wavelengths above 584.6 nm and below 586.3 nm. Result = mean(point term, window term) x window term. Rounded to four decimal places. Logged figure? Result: -0.0002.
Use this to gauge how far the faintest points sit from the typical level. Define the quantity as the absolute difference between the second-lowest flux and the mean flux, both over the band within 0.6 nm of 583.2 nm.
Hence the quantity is 0.12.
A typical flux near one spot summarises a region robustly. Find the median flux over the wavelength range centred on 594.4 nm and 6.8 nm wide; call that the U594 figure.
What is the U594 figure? 13.0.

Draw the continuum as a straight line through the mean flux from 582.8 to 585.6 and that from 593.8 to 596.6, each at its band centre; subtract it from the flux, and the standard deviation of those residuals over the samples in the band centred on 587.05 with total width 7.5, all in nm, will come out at 0.9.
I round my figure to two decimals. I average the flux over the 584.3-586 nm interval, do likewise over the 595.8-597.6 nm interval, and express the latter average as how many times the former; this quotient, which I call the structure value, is 1.00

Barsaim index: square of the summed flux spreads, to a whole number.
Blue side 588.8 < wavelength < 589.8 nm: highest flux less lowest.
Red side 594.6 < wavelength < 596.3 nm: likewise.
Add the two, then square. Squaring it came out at 12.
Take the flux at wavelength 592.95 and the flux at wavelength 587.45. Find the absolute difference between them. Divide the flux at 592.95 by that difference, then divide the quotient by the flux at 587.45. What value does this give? 1.2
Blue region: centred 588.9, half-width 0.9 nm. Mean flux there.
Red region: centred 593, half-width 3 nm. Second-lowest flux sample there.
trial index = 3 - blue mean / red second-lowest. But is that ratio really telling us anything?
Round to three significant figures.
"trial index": 2.03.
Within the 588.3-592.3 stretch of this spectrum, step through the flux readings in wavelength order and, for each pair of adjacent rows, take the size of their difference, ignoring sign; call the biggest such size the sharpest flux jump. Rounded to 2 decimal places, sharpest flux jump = 1.60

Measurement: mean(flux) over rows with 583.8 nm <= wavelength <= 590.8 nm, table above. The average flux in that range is 12.78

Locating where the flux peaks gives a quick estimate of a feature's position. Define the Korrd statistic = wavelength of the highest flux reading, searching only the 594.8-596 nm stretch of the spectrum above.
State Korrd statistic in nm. 595.45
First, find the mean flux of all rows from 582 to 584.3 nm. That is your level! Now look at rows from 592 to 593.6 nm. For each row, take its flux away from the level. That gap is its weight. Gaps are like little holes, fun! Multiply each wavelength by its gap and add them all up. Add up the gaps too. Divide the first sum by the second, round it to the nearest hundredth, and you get 592.85 nm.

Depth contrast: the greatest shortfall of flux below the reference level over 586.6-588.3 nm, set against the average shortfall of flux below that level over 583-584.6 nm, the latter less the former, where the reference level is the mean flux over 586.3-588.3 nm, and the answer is -0.93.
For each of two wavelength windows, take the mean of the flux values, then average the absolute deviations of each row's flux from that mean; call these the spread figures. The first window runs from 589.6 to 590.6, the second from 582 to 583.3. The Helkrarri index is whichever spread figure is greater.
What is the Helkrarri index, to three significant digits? 1.25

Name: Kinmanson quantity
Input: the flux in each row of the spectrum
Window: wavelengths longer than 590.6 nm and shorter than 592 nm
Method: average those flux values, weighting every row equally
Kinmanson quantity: 13.1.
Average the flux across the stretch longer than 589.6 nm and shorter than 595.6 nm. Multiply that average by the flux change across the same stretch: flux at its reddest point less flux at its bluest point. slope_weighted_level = 49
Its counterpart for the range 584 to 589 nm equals -18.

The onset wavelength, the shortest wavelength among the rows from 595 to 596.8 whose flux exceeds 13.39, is 595.20 nm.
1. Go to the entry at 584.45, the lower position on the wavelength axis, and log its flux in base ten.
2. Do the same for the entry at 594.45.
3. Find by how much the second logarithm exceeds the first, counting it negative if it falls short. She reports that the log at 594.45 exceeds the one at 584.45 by -0.010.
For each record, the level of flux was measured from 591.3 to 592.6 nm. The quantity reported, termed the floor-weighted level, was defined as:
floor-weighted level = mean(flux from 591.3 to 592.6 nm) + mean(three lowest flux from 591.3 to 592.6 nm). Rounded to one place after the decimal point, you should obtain 25.6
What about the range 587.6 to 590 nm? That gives 22.8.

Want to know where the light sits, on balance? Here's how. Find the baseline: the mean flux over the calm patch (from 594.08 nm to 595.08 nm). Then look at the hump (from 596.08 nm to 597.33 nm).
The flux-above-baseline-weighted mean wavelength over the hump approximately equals 596.55 nm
